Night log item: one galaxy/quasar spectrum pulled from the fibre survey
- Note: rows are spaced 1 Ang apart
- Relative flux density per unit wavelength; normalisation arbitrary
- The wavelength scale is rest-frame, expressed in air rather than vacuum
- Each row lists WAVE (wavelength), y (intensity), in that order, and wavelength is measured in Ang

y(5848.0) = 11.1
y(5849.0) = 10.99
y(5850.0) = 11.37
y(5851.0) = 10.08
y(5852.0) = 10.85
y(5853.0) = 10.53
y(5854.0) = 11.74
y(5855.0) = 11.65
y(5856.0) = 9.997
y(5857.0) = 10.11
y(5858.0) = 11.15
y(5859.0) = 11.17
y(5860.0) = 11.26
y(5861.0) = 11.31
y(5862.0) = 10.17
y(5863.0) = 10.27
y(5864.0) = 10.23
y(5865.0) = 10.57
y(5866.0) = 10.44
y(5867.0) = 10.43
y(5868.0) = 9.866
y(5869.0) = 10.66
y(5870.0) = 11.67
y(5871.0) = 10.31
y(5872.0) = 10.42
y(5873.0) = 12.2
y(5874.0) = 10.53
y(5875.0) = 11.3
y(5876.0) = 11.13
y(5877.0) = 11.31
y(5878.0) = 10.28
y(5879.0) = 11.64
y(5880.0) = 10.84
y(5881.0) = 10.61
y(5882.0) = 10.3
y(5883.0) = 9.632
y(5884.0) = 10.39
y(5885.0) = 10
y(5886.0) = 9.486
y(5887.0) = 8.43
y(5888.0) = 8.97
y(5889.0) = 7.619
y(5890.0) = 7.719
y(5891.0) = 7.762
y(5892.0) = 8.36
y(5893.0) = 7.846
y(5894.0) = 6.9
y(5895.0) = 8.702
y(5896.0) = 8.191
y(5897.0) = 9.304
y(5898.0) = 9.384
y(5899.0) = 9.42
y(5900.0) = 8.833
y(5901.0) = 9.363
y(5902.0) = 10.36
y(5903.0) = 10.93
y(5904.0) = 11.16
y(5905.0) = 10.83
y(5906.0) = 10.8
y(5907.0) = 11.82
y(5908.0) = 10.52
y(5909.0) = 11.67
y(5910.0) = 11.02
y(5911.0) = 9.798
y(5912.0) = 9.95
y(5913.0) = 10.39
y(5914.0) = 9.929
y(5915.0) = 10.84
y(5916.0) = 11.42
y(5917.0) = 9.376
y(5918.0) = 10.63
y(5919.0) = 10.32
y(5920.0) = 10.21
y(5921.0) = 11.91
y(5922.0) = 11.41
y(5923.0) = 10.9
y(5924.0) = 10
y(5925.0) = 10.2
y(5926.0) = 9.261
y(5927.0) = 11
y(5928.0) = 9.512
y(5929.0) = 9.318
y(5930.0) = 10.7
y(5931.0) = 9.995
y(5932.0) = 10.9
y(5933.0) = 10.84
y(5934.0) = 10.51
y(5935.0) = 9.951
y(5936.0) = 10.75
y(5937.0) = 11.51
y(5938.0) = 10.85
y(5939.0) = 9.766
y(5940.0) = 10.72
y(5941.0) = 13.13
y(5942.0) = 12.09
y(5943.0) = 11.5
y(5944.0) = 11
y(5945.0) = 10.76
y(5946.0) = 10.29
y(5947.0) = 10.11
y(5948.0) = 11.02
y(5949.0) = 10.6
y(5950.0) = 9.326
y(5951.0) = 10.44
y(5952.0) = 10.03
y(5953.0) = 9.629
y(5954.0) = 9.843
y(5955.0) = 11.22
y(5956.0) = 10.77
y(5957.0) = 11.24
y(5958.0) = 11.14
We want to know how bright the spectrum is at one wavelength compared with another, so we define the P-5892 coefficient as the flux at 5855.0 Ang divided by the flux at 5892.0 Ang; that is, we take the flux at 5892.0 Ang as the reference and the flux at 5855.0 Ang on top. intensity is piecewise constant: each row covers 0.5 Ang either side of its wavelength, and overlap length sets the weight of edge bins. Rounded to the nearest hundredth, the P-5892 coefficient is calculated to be 1.39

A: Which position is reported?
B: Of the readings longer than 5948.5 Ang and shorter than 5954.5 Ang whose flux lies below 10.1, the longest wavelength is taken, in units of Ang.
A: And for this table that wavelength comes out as 5954.0 Ang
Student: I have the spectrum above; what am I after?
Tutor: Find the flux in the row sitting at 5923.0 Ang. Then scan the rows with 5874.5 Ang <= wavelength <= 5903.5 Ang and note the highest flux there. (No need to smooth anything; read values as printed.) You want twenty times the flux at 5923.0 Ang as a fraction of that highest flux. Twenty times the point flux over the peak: 18.7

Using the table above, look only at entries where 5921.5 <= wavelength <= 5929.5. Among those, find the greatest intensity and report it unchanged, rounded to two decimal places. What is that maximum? 11.41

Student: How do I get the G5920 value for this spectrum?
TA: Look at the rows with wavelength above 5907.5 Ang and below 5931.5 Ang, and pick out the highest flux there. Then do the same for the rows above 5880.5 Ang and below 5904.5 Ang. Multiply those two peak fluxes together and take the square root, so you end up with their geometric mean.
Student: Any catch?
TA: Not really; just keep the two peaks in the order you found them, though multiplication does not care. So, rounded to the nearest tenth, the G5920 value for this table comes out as 11.5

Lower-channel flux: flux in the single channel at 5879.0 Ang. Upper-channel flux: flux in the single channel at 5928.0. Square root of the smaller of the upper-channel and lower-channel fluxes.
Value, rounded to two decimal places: 3.08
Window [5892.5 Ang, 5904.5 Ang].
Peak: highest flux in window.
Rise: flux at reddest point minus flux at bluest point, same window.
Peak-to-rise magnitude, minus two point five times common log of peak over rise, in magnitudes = -1.3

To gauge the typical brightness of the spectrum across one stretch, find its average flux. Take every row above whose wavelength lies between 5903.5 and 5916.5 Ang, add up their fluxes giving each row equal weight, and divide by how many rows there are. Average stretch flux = 10.8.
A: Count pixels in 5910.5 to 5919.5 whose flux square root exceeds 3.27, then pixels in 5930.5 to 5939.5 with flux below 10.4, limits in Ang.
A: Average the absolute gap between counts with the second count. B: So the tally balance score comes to 2.00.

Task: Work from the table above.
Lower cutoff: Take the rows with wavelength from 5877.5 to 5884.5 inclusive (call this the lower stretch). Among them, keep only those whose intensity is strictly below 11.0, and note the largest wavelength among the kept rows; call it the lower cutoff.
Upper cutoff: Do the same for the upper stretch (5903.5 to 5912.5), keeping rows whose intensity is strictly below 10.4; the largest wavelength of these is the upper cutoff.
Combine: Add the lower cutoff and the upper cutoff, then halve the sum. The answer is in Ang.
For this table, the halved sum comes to 5898.0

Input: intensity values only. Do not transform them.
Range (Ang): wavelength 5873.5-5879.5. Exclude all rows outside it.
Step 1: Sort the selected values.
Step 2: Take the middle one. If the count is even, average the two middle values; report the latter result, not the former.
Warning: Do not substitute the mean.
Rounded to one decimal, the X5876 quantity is 11.2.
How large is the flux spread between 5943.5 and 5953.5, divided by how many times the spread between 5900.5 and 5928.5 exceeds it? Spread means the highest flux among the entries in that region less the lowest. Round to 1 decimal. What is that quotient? 1.1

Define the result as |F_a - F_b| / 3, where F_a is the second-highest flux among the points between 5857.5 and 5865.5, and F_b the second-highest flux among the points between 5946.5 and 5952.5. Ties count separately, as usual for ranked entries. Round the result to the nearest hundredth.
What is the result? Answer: 0.22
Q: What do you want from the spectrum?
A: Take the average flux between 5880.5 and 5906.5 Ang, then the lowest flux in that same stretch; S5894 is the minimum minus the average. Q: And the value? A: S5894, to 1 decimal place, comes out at -2.4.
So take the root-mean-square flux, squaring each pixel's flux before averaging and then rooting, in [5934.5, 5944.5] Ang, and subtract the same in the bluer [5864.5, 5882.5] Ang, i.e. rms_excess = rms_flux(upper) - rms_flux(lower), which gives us 0.3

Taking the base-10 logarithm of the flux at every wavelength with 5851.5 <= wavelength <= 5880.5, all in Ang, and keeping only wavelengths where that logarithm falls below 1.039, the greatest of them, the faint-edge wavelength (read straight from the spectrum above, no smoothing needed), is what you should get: 5880.0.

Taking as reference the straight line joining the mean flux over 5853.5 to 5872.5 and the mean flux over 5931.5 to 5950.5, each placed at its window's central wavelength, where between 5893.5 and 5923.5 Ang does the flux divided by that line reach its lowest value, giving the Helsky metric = 5894.0 Ang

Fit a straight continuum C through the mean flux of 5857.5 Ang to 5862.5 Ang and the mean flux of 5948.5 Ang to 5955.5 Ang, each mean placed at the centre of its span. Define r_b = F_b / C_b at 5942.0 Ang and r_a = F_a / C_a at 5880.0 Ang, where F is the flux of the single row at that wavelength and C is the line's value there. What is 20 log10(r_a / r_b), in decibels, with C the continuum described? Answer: -1.4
